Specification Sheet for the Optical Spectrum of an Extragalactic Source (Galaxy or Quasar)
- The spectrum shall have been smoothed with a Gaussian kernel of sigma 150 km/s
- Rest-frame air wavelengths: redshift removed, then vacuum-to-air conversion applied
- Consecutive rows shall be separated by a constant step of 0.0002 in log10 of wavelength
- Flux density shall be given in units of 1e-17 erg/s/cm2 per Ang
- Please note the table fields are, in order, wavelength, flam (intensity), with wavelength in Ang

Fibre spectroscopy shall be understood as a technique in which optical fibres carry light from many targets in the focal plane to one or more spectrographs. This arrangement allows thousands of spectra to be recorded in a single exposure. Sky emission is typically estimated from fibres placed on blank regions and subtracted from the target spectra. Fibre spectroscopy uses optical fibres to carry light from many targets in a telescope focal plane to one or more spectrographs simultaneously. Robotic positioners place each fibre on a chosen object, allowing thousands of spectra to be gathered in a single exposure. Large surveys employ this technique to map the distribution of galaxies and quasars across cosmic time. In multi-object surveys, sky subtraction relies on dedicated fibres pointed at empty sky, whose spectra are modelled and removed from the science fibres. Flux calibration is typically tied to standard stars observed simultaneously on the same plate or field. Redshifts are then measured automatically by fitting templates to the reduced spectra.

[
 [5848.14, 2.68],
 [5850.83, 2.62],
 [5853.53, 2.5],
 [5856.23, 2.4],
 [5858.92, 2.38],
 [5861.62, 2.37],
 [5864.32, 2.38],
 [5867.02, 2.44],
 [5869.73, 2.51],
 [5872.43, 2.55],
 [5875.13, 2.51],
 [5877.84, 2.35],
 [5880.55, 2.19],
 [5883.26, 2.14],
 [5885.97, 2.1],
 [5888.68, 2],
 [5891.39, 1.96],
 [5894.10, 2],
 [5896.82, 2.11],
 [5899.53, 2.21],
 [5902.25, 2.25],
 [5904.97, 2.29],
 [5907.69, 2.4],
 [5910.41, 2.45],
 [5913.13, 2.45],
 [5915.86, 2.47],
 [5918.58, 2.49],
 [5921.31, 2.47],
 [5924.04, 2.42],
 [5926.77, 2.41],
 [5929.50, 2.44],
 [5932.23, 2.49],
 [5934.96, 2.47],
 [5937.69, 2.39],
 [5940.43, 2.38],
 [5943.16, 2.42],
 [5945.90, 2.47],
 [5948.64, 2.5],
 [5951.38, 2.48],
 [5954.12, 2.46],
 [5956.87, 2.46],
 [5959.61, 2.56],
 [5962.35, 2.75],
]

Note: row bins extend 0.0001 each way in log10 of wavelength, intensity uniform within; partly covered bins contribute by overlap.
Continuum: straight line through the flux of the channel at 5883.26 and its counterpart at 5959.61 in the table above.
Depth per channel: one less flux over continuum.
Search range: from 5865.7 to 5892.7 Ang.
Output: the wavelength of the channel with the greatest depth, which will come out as 5891.39 Ang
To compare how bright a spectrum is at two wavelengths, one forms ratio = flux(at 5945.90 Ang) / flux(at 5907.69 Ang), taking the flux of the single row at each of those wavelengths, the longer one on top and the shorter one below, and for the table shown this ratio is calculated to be 1.03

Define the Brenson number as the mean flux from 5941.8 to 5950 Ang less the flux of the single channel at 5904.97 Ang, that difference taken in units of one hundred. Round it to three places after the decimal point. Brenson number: 0.002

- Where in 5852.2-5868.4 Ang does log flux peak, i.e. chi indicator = 5853.53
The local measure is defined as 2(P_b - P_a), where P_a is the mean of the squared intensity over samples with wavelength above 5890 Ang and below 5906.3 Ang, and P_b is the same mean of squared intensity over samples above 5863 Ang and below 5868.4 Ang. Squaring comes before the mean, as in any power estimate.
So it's 2.5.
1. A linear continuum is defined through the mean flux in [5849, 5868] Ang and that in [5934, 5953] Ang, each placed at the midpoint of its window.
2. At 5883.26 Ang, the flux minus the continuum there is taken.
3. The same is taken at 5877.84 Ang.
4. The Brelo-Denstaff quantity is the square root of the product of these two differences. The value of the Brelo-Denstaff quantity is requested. 0.17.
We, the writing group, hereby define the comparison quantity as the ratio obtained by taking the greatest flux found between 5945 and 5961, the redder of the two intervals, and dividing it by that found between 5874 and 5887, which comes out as 1.02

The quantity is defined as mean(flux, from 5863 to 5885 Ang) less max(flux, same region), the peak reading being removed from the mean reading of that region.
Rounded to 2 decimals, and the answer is -0.17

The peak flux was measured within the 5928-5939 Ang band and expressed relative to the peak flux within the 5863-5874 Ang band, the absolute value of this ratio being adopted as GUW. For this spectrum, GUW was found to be 0.98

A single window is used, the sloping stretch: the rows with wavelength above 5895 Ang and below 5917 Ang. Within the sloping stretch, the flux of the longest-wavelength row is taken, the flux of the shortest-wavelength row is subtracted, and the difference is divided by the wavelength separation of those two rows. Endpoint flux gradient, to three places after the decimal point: 0.019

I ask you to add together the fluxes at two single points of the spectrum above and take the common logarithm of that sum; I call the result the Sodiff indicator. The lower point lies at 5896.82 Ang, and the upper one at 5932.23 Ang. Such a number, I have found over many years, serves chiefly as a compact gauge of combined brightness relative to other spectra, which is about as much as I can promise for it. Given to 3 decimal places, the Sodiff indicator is 0.663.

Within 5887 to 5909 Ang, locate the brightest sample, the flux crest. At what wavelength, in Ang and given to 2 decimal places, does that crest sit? 5907.69 Ang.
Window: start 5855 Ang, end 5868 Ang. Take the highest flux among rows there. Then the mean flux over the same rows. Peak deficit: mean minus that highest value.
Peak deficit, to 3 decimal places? -0.046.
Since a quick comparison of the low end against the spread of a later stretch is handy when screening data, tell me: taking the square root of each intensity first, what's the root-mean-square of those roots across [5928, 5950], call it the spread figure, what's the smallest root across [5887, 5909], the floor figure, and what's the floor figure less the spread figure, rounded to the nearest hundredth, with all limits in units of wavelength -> -0.16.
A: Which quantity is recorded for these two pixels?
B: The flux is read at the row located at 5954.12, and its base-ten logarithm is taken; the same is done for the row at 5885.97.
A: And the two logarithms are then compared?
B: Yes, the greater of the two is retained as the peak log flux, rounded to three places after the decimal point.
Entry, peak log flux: 0.391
